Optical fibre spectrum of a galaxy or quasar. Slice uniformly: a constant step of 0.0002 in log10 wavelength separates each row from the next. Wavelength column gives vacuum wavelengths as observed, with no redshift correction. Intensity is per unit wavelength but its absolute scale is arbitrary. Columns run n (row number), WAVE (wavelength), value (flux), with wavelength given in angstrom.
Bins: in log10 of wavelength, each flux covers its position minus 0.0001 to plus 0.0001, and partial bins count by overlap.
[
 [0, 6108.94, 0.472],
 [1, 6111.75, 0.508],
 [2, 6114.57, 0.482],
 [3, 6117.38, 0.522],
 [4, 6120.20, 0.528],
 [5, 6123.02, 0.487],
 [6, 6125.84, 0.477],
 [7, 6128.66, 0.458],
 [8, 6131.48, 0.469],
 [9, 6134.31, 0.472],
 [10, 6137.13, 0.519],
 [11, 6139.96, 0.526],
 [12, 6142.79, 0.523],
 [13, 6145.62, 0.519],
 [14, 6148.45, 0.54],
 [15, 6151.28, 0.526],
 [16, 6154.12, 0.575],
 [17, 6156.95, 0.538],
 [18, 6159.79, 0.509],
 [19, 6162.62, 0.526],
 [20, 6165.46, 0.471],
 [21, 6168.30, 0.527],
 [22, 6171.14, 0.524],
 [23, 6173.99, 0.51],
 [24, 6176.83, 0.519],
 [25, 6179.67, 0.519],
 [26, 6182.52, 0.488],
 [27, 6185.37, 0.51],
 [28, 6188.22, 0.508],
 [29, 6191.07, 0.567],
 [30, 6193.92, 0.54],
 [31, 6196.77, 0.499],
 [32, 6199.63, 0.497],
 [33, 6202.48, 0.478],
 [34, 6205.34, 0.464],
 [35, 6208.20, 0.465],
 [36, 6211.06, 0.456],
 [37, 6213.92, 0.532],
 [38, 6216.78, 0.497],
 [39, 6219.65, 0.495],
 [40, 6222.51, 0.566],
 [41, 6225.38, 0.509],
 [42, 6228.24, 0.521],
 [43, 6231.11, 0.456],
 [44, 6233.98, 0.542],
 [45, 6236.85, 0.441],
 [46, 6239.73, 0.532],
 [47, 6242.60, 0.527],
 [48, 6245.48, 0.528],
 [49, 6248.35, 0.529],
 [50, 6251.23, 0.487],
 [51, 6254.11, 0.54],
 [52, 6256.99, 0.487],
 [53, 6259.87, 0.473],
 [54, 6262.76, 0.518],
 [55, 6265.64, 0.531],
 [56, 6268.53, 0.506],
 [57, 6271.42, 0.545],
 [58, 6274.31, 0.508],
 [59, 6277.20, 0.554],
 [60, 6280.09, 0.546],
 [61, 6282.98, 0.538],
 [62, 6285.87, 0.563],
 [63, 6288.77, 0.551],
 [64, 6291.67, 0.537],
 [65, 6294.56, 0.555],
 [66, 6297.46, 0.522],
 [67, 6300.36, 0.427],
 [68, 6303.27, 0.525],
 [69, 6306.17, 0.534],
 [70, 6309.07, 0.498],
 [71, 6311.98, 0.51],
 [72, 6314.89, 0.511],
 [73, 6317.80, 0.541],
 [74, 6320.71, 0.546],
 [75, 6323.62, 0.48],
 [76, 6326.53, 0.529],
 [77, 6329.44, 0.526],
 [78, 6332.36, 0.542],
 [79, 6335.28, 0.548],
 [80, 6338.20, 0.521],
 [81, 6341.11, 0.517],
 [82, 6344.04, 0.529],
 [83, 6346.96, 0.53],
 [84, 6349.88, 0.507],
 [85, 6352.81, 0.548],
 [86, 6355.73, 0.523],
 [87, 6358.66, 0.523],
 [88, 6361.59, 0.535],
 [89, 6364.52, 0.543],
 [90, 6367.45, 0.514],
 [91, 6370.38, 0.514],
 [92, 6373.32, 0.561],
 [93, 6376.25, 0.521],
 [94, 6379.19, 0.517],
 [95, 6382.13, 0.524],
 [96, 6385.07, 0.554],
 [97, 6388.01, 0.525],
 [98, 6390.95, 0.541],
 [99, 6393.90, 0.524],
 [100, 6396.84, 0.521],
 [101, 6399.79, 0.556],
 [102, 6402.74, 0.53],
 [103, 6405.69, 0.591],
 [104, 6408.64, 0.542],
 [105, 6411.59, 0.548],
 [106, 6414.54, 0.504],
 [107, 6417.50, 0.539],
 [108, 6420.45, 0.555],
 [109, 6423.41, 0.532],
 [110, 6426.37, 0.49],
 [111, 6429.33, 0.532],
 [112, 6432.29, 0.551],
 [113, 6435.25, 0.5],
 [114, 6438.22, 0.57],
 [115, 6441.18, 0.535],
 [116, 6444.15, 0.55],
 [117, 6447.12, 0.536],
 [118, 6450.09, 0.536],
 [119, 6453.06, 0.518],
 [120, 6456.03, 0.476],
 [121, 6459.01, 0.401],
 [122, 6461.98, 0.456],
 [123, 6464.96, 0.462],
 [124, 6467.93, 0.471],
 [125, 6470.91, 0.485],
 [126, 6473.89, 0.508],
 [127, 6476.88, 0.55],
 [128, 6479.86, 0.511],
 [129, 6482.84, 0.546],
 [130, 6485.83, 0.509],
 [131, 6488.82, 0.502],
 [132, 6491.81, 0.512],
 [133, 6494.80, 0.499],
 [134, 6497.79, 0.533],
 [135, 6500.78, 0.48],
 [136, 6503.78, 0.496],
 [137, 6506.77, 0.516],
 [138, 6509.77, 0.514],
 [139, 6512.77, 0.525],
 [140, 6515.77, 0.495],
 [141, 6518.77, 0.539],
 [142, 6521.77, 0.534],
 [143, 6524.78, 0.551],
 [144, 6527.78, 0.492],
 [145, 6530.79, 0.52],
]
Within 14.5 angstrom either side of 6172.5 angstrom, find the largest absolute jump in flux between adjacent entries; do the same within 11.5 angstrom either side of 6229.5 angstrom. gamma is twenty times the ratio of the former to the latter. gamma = 11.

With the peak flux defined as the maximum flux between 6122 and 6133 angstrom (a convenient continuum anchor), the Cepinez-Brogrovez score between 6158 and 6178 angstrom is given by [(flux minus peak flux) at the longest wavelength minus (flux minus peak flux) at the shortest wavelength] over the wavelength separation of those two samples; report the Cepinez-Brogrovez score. 0.0006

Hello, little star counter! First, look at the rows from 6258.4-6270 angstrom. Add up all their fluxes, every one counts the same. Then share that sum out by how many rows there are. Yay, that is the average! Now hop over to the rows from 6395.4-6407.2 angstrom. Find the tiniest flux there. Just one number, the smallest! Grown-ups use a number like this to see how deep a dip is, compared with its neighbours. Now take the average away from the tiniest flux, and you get 0.01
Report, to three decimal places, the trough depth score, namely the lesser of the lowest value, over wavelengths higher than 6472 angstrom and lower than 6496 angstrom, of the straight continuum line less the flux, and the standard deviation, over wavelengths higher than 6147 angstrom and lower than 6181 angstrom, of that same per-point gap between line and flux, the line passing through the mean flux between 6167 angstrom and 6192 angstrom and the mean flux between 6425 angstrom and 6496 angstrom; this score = -0.042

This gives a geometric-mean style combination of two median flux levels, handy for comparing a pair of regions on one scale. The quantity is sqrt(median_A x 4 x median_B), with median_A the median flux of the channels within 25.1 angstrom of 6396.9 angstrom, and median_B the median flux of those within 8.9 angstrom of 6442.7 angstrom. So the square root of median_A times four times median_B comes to 1.07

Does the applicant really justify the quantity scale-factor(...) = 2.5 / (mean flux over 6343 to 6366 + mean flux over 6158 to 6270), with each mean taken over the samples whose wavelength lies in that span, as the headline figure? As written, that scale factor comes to 2.410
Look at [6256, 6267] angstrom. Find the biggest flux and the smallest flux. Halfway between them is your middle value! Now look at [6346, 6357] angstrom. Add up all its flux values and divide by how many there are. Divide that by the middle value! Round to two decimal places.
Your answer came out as 1.05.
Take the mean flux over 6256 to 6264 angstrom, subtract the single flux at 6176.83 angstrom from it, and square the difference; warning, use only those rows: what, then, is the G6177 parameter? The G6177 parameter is 0.0007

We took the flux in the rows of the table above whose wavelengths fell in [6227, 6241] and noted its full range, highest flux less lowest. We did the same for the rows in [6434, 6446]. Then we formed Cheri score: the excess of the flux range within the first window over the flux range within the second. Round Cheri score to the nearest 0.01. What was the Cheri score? 0.03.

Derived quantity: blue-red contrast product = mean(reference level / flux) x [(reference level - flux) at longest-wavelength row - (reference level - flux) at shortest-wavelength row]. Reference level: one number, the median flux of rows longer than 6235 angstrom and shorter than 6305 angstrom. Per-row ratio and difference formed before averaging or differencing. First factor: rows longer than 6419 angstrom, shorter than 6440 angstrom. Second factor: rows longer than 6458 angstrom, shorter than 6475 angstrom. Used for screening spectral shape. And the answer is -0.11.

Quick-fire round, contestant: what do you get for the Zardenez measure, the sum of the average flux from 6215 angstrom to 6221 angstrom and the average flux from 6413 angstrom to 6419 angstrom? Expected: 1.02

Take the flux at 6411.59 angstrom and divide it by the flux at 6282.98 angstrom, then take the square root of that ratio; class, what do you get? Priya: 1.01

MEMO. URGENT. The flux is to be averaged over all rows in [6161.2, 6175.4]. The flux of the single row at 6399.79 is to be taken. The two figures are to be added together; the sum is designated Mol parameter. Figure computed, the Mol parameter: 1.07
